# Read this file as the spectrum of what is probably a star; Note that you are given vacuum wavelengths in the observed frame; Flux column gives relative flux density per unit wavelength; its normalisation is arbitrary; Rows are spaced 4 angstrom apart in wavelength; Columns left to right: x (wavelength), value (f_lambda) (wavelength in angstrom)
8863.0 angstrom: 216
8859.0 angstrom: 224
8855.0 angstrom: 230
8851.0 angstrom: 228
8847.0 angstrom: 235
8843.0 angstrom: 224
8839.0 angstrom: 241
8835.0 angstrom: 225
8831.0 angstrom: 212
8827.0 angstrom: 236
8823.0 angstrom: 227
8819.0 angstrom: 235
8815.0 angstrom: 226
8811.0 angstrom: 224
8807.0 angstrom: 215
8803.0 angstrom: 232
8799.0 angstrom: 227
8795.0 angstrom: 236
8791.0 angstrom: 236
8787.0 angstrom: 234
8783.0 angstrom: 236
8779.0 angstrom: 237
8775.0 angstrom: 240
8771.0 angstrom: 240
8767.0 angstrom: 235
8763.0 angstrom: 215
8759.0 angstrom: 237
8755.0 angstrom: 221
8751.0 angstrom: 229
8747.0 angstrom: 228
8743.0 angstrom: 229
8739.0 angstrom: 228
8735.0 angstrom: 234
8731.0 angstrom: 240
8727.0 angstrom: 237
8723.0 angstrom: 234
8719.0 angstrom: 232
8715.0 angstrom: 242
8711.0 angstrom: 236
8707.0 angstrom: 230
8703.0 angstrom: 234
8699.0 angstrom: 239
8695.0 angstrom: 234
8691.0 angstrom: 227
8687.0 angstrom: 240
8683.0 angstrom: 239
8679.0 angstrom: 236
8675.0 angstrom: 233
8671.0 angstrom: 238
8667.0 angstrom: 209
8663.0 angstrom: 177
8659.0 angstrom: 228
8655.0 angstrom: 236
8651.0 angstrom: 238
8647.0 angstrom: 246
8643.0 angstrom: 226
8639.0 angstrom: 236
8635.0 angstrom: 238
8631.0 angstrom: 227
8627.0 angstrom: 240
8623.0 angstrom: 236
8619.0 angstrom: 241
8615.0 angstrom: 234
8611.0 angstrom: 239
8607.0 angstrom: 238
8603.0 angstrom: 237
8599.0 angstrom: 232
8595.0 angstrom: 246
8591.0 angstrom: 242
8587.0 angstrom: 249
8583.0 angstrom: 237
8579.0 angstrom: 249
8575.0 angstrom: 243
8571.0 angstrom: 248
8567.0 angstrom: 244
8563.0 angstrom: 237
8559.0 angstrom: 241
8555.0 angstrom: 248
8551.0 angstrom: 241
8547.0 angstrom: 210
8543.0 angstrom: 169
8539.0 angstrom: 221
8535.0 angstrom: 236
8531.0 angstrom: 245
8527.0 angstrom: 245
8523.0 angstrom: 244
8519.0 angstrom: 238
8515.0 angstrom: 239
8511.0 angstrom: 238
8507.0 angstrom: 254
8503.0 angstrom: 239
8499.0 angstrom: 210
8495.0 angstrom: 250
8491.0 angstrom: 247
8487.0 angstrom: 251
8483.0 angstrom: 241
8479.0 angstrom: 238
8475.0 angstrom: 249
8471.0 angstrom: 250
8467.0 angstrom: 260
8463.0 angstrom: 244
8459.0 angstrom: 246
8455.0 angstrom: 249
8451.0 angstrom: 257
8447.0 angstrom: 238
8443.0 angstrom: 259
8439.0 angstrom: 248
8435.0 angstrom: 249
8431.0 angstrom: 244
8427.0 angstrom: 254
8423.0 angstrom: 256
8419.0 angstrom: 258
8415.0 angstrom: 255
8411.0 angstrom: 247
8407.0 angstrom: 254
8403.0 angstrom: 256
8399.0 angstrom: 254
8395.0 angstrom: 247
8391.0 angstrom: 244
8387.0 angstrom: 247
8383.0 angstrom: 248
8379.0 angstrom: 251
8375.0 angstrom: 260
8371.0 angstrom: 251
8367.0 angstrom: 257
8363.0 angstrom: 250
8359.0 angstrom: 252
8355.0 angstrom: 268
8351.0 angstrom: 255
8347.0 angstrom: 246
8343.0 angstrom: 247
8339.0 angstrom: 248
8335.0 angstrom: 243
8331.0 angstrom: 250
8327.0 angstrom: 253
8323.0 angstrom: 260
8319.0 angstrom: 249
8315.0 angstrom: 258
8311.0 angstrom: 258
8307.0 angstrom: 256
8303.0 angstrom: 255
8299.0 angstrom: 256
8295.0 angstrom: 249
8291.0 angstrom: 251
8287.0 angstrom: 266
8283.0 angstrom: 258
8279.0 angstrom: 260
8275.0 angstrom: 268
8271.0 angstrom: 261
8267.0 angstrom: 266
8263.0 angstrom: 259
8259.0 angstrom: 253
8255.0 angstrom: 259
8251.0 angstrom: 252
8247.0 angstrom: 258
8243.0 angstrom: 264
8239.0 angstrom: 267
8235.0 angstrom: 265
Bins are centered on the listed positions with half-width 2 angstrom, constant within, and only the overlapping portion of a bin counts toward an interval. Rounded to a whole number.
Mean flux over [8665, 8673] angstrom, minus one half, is 223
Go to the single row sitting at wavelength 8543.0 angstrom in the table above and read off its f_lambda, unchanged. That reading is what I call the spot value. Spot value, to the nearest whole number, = 169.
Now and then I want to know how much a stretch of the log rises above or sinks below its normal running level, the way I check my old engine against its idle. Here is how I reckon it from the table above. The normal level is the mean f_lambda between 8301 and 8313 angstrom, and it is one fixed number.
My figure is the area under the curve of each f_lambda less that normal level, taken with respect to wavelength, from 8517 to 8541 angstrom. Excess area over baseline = -436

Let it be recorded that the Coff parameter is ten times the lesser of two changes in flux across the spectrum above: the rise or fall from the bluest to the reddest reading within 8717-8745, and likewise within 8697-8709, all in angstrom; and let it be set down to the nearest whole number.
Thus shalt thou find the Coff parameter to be -90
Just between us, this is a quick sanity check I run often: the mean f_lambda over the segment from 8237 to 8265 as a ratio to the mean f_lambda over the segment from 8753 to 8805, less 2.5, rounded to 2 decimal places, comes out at -1.39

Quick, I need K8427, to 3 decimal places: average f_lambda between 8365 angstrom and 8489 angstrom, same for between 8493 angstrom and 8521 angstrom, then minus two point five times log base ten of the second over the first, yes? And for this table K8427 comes 0.054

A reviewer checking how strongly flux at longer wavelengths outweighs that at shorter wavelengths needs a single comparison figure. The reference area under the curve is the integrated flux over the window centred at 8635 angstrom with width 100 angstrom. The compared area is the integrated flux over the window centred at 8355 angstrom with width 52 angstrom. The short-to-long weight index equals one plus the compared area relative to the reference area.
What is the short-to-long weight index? 1.56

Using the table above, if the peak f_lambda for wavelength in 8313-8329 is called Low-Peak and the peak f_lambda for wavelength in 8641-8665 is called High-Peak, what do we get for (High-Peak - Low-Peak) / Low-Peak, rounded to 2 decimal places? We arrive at -0.05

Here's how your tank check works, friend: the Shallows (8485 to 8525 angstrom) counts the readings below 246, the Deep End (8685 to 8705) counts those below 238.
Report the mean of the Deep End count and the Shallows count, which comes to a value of 4.5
